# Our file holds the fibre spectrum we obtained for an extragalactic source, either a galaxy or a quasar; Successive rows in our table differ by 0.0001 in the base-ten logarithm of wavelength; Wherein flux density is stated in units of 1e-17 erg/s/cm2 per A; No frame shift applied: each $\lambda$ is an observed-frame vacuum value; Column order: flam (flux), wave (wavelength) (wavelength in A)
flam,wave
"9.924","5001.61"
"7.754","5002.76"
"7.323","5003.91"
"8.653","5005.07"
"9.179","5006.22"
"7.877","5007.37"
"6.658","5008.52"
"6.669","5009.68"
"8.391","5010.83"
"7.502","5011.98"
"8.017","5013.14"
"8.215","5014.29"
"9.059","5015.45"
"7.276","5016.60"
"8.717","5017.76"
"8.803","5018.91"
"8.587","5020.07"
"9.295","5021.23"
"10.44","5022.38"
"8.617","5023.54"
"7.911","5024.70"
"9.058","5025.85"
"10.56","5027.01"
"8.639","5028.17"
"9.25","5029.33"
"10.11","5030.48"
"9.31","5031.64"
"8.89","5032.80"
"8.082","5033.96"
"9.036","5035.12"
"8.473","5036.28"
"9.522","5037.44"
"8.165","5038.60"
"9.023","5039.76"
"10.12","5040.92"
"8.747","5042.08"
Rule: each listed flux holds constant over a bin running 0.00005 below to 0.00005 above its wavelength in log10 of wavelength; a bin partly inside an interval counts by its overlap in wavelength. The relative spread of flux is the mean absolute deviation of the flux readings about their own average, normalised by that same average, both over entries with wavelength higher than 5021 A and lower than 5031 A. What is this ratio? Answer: 0.075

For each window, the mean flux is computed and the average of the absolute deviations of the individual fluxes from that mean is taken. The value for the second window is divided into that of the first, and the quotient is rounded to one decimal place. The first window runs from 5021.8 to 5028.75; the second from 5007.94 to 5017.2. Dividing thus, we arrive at 1.2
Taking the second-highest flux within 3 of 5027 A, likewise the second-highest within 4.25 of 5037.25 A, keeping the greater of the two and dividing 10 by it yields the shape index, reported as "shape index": 1.05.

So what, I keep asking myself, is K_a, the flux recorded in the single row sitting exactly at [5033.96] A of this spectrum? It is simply 8.082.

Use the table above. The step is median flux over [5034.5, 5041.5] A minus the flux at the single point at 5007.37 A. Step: 1.15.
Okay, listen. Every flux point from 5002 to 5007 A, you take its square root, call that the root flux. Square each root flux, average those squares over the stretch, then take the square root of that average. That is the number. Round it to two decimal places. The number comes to 2.87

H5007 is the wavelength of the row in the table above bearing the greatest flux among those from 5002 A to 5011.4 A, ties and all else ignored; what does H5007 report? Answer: 5006.22 A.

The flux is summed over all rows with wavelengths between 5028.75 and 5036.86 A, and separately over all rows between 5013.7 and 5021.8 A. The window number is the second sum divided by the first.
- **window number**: 0.95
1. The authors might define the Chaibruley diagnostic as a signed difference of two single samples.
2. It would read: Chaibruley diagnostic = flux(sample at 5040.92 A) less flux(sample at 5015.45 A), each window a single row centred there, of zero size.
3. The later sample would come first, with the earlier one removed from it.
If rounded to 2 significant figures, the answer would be 1.1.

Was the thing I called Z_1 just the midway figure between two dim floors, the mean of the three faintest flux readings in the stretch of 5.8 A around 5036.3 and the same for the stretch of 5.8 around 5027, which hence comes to 8.39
